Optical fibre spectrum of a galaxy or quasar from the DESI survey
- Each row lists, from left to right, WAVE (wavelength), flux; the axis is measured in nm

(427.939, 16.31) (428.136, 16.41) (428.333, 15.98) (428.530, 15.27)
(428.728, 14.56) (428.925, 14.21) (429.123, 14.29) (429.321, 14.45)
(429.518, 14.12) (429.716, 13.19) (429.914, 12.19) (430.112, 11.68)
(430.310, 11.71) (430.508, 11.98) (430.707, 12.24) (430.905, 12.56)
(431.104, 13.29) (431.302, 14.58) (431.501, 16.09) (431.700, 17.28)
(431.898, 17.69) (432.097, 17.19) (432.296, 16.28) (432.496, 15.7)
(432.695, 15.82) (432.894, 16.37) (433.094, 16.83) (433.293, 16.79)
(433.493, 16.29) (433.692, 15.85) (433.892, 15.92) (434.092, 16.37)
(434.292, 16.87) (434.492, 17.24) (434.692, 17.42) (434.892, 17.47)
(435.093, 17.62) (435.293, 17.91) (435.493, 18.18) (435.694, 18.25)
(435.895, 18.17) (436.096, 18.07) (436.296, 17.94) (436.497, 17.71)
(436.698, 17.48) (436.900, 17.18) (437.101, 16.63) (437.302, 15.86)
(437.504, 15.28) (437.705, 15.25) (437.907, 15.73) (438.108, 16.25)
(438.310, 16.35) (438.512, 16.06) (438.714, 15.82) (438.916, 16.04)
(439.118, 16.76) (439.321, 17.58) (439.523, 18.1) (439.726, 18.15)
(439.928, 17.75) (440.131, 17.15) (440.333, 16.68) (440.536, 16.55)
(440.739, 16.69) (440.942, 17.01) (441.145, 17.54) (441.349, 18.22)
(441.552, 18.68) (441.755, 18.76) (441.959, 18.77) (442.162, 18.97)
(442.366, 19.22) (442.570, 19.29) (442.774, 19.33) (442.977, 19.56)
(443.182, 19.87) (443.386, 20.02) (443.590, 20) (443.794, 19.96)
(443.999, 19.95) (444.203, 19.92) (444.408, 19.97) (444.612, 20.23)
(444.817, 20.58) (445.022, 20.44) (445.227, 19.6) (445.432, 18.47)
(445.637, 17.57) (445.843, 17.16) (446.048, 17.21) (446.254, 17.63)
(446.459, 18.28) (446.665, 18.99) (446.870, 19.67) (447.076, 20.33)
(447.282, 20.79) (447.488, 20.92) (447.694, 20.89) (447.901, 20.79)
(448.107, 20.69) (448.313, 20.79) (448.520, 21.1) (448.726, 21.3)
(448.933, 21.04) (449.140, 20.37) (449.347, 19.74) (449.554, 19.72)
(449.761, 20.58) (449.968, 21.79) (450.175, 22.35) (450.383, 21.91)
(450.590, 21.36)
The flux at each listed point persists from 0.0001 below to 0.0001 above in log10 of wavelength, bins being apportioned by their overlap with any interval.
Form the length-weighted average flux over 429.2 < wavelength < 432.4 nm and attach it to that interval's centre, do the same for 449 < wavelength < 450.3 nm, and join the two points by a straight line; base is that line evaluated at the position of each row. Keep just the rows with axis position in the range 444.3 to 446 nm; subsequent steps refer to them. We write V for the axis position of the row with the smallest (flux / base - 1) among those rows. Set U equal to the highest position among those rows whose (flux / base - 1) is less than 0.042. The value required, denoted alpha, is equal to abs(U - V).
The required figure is 0.00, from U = 445.843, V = 445.843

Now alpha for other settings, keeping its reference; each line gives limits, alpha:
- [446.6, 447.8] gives 1.03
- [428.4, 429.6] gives 0.00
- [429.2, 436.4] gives 0.99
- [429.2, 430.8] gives 0.40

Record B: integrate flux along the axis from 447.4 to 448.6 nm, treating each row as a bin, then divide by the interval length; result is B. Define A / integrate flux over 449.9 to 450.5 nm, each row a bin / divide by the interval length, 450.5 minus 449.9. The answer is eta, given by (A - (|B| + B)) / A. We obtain -0.89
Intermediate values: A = 22.0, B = 20.9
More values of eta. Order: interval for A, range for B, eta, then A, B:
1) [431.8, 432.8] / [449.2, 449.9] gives -1.44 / 16.5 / 20.1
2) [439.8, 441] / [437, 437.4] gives -0.91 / 17.0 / 16.3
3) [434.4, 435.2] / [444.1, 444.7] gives -1.30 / 17.4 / 20.1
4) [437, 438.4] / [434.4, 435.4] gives -1.21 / 15.9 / 17.5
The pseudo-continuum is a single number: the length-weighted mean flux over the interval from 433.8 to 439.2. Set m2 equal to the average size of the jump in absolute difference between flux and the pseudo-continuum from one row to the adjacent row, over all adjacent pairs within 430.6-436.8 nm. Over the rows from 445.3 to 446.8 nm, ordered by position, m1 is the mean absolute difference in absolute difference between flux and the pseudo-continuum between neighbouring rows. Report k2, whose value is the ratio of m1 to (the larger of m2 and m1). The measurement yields 1.00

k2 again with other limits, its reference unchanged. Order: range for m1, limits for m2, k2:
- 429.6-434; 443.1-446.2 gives 1.00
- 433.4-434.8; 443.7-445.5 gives 0.94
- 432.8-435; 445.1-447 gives 0.49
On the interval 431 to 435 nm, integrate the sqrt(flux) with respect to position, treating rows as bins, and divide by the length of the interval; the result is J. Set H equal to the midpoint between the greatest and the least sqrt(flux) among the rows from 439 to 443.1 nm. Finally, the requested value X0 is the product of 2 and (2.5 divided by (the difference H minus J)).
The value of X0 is 25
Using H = 4.25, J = 4.04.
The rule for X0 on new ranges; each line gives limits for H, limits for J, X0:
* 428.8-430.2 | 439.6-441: -9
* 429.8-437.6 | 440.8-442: -12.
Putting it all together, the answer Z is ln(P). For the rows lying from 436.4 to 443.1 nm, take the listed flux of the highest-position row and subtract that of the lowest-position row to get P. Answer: 0.62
